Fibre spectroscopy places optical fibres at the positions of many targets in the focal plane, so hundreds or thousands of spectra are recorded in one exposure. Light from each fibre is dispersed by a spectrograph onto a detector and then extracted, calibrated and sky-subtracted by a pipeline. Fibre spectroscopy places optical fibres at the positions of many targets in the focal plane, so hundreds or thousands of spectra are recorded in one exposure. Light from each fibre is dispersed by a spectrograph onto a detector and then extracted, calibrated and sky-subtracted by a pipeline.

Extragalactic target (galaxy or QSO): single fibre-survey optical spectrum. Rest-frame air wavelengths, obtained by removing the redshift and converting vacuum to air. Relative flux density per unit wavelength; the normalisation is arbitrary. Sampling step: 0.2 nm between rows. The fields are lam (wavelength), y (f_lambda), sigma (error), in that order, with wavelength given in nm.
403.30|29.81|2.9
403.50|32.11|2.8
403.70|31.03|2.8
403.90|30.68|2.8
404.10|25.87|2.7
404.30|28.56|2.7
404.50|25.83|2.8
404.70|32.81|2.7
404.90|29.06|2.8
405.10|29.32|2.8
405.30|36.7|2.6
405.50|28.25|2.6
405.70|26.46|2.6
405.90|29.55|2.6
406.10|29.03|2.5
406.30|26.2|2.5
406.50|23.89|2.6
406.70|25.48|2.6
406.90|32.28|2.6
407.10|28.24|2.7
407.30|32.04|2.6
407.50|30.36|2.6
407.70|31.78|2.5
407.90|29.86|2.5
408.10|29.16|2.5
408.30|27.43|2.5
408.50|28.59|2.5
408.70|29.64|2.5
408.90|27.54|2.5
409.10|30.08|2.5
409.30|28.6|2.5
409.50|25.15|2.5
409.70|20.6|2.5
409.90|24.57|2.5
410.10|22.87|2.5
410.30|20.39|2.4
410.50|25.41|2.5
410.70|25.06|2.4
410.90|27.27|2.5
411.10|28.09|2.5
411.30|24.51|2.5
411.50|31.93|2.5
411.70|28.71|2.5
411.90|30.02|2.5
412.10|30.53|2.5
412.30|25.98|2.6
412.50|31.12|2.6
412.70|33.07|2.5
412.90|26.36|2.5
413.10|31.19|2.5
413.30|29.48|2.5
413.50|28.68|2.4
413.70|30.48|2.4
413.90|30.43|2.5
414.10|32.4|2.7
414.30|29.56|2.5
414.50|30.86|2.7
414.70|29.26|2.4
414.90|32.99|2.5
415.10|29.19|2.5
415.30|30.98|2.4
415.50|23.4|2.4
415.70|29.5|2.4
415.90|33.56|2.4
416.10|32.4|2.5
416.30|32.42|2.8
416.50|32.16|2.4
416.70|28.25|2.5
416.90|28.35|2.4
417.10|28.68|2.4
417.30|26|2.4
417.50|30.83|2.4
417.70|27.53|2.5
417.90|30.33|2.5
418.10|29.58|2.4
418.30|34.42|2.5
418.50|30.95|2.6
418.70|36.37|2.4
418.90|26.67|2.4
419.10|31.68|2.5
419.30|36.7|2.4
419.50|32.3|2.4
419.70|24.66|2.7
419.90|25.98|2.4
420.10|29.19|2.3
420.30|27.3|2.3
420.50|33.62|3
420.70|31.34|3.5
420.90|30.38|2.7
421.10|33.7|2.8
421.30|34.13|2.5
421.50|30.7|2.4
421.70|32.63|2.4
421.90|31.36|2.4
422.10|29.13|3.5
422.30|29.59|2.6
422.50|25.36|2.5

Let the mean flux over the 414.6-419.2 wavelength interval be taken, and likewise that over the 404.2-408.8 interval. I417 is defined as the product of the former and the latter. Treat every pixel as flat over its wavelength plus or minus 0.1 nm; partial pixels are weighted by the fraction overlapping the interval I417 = 882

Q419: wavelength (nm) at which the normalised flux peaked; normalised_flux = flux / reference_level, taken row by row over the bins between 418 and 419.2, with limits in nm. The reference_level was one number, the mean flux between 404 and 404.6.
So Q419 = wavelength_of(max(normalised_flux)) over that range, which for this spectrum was 418.70 nm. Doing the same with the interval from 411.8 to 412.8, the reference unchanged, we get 412.70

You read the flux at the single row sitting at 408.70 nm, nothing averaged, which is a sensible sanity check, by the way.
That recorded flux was 29.64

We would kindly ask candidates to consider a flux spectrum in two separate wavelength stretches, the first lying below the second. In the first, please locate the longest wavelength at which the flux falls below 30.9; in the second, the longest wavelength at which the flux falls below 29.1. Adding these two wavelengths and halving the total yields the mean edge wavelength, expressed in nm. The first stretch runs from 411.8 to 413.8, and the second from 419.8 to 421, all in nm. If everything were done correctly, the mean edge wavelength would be 417.00 nm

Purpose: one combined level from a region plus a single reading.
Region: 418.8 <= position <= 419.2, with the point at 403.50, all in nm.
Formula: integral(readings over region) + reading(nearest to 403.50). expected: 44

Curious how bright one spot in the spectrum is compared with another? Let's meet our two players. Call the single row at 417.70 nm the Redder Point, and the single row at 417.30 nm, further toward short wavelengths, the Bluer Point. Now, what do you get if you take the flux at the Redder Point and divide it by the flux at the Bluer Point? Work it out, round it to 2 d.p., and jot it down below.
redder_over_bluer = 1.06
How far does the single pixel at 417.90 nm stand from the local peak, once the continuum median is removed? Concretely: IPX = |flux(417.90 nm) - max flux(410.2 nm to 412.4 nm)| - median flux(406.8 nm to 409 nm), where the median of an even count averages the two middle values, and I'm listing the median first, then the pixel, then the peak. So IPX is -28.0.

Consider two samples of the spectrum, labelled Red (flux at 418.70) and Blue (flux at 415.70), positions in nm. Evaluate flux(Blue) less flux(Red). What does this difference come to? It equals -7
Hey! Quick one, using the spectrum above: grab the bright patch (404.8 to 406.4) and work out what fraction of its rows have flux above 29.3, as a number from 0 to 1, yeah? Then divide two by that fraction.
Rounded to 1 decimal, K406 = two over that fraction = 5.3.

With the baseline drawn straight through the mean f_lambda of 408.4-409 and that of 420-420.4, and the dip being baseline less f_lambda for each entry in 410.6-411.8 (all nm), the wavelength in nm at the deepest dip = 411.30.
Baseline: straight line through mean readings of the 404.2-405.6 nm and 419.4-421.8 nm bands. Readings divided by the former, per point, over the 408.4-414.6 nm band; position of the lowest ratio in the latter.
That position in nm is 410.30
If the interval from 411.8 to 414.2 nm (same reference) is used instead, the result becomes 412.30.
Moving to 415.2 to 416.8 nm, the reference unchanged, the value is 415.50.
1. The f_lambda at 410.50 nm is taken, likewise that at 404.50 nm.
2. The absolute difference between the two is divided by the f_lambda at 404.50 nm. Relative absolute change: 0.016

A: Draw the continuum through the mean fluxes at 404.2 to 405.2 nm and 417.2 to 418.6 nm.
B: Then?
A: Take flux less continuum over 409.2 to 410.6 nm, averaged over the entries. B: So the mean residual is -5.5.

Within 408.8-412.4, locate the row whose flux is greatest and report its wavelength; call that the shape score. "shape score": 411.50 nm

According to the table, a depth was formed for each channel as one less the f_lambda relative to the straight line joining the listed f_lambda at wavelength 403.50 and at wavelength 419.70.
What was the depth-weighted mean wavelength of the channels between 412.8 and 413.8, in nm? 413.46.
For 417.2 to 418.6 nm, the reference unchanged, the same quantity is 418.07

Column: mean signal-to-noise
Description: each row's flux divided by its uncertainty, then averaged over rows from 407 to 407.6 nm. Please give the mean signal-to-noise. 11.49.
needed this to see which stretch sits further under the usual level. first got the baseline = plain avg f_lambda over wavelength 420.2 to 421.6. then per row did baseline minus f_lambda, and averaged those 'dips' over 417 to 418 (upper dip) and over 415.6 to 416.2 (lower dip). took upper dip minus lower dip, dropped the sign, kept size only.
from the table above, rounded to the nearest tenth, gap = 3.1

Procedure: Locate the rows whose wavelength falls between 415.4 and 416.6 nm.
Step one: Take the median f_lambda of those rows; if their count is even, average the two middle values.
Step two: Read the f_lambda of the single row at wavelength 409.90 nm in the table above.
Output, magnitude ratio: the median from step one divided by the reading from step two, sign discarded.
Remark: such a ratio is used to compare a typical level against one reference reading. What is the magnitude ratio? 1.31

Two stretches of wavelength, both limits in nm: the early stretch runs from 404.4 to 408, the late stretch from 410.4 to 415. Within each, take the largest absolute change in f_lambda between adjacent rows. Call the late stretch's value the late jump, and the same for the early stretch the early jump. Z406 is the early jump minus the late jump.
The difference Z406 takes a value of 1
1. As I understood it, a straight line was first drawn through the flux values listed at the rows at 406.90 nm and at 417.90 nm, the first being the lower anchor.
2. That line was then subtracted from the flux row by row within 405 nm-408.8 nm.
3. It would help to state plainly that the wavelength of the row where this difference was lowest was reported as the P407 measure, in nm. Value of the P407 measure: 406.50 nm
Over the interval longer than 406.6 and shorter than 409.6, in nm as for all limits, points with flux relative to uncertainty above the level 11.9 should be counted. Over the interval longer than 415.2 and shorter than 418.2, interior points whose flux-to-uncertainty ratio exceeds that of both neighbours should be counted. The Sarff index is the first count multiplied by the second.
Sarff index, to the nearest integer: 20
